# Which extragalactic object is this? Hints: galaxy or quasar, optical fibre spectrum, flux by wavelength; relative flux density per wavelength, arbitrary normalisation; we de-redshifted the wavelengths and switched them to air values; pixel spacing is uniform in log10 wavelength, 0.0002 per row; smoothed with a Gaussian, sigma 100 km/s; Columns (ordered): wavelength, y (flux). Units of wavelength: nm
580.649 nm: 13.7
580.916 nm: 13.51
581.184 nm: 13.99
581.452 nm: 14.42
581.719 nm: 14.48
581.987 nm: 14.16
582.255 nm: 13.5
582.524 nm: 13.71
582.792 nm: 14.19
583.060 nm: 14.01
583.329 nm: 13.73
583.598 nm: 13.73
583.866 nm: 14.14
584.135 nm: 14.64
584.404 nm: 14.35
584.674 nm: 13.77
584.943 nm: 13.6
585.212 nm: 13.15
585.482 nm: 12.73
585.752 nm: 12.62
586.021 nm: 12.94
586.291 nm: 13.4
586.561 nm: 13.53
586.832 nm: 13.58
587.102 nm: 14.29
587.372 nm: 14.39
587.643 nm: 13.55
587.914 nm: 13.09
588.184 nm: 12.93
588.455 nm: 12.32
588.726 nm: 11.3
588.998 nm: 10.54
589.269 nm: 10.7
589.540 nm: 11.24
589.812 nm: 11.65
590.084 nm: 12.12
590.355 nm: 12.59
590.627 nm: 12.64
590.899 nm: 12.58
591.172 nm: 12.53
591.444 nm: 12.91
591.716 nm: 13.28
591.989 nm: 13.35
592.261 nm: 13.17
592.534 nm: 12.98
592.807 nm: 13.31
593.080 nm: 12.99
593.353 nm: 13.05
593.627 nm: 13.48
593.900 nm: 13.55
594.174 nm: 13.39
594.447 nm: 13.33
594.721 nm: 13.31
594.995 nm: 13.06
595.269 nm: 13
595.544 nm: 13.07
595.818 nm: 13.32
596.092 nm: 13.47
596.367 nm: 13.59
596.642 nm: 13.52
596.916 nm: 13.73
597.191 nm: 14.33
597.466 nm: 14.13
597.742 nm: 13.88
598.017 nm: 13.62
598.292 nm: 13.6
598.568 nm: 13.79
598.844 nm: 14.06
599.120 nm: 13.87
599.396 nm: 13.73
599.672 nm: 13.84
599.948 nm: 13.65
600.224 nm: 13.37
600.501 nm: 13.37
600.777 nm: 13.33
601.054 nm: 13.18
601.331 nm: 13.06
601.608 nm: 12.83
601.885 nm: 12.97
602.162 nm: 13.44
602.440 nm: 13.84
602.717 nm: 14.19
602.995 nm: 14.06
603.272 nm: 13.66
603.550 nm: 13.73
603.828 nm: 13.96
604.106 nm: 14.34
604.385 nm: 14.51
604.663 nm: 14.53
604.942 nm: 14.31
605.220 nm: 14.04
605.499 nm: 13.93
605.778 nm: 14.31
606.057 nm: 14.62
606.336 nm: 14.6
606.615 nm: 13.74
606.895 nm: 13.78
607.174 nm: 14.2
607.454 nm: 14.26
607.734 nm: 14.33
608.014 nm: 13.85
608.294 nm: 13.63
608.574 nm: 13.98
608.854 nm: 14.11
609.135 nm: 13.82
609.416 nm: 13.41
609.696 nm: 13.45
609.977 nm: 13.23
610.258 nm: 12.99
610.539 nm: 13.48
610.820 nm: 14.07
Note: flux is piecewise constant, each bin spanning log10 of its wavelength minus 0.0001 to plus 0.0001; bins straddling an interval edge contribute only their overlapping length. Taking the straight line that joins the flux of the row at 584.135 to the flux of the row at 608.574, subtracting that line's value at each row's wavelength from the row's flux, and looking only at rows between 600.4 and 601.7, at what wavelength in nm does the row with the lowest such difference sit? 601.608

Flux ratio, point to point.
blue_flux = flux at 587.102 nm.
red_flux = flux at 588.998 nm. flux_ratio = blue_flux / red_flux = 1.36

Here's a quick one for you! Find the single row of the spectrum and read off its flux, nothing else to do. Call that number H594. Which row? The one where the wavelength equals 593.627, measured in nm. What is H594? 13.48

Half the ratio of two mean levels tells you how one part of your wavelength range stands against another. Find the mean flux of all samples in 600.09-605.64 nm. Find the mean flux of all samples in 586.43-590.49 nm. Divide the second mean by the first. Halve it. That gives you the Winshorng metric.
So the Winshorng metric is 0.46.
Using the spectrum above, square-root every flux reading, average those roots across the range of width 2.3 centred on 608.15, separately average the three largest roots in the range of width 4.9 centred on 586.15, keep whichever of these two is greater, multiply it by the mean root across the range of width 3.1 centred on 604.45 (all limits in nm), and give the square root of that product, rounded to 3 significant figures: 3.78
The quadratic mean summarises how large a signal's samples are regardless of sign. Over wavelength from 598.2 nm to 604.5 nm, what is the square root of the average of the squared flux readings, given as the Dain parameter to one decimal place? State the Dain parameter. 13.7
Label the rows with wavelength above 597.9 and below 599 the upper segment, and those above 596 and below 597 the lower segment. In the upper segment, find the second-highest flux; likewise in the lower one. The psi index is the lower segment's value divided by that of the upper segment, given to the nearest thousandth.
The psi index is 0.985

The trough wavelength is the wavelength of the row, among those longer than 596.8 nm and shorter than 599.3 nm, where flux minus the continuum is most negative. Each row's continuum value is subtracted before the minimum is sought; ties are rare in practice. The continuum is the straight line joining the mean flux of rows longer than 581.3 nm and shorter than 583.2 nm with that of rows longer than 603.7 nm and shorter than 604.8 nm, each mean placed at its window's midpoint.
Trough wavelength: 598.292 nm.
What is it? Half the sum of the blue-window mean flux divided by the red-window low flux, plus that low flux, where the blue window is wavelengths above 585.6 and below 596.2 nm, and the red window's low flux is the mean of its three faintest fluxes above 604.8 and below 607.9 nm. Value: 7.37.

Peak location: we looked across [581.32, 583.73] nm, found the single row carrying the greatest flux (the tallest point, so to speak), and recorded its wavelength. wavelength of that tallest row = 581.719 nm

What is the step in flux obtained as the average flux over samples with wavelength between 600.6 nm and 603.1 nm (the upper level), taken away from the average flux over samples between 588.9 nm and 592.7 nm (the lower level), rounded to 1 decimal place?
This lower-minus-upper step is -1.1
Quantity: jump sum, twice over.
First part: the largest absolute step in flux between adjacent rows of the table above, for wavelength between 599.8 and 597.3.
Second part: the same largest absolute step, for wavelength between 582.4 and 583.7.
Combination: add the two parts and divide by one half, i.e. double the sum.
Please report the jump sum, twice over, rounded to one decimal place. 1.5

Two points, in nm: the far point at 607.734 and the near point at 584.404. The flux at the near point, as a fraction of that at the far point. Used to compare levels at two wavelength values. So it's 1.00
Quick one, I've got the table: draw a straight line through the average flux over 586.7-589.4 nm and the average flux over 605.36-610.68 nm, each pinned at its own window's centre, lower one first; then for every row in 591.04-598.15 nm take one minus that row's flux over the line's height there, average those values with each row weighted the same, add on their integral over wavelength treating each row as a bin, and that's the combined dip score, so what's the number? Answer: -0.18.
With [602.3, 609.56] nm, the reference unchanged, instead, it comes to -0.19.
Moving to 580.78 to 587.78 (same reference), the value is -0.86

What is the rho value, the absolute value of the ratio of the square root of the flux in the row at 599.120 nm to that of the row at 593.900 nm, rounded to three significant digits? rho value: 1.01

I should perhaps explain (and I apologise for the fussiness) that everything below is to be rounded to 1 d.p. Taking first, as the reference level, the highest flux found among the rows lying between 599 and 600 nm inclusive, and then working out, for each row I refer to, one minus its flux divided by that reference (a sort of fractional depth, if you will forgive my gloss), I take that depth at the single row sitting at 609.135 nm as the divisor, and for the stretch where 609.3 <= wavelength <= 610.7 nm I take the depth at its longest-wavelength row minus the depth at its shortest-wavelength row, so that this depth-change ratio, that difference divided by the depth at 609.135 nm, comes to -1.4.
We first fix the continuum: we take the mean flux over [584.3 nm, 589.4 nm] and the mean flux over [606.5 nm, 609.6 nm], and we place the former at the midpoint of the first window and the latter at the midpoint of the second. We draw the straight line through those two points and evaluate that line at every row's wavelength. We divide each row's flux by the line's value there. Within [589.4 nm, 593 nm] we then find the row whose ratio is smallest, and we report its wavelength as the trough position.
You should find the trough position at 589.540 nm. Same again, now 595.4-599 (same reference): 595.544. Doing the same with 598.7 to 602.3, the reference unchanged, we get 601.608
